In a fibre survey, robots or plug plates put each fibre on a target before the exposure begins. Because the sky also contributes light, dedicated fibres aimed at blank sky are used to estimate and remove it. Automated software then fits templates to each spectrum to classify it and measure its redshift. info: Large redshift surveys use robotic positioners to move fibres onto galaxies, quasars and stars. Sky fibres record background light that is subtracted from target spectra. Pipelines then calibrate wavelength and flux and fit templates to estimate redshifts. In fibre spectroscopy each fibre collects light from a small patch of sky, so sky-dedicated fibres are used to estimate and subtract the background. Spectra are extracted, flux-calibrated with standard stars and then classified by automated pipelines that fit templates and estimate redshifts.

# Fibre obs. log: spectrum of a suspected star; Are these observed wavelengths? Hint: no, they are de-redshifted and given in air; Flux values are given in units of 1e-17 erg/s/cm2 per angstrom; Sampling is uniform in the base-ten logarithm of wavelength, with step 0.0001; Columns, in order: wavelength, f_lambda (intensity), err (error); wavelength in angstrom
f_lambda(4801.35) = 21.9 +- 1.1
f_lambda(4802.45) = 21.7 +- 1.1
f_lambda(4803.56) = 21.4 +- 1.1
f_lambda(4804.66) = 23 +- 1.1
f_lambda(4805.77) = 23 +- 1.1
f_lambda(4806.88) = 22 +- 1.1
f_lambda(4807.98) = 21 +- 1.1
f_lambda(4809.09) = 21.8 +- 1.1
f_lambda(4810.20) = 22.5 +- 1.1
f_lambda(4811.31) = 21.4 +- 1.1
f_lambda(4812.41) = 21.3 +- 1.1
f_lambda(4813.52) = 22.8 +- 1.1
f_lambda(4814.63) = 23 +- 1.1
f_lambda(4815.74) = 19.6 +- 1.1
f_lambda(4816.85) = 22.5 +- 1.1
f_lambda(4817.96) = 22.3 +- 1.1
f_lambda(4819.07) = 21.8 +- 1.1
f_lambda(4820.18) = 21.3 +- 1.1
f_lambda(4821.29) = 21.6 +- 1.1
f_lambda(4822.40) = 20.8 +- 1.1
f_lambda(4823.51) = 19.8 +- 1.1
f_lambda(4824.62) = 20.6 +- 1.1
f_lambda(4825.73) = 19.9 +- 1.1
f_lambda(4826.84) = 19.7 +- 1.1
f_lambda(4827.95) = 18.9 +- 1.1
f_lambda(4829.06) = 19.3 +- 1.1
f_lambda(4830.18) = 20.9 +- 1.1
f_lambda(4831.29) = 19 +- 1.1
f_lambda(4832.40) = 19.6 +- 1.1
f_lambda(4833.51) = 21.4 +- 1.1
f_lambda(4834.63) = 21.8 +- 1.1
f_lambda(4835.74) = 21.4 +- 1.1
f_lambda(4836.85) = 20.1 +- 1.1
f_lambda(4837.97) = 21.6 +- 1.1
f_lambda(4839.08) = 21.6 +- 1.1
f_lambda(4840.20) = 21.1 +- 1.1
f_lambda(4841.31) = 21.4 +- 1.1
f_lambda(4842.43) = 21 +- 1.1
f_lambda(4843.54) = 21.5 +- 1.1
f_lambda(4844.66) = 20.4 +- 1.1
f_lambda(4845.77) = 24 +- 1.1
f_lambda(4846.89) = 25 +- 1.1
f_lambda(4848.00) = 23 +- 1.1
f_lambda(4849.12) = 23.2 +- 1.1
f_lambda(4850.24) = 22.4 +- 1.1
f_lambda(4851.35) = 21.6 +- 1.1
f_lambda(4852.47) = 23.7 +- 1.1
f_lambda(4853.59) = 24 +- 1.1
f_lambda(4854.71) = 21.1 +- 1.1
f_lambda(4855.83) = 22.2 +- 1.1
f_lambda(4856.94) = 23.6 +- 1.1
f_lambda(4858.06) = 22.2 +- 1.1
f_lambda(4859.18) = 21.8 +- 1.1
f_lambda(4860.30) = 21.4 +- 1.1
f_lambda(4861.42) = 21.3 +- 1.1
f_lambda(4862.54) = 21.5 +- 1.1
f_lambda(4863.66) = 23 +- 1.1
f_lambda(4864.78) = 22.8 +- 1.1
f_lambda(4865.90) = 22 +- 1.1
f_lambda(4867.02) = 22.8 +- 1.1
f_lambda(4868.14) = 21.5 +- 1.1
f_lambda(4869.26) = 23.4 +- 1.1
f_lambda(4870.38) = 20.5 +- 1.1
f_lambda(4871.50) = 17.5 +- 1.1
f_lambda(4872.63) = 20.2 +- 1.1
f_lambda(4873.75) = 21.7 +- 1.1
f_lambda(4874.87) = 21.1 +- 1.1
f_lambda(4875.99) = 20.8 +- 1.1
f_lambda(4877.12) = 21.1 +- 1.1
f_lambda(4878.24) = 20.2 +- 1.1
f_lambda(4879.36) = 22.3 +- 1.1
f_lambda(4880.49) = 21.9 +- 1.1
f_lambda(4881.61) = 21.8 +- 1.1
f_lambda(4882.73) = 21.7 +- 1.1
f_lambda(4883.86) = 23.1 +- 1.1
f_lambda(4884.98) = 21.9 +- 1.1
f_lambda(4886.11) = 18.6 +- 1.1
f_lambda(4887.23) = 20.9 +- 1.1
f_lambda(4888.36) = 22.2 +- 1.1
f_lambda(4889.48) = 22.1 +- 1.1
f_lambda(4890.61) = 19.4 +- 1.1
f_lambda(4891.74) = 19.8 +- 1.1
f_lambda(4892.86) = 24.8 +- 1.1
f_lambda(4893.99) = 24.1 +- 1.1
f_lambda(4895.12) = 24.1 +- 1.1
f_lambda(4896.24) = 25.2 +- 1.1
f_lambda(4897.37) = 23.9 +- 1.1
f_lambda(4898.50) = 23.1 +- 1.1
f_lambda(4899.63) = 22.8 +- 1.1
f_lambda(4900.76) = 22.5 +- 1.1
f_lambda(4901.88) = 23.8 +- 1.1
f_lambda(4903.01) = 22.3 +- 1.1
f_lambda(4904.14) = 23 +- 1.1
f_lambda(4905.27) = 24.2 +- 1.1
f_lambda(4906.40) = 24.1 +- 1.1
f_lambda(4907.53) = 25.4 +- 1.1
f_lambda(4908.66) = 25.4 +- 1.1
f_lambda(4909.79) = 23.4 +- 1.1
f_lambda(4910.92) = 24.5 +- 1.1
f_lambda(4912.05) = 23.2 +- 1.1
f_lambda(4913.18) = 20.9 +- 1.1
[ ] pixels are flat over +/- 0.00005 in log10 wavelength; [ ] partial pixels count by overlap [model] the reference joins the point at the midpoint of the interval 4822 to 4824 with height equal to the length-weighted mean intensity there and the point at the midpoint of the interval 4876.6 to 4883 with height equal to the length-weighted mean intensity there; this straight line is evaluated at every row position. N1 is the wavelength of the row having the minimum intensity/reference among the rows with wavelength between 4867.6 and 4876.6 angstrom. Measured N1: 4871.50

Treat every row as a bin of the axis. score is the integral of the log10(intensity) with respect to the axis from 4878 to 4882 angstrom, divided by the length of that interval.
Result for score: 1.34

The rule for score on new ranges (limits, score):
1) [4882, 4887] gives 1.33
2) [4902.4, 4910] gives 1.38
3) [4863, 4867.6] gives 1.35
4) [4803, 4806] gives 1.35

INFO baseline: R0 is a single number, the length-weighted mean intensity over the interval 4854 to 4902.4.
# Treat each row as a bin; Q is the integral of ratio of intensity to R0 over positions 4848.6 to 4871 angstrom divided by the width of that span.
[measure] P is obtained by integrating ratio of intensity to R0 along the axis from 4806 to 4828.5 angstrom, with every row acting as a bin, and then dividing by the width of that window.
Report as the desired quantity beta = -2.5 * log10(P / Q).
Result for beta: 0.05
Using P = 0.968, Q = 1.02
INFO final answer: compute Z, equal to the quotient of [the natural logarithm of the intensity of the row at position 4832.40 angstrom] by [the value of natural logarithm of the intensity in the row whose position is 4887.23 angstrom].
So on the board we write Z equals 0.98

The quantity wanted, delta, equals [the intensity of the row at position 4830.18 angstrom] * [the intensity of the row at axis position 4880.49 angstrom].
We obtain 458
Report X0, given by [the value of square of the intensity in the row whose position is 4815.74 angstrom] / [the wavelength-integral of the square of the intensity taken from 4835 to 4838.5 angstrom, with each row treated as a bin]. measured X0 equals 0.25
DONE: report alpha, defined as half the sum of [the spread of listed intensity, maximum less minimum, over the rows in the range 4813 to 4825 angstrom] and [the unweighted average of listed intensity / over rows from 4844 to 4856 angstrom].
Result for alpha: 13.1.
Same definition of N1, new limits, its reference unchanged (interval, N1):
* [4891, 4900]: 4891.74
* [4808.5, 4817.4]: 4815.74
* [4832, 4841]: 4832.40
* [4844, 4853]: 4844.66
